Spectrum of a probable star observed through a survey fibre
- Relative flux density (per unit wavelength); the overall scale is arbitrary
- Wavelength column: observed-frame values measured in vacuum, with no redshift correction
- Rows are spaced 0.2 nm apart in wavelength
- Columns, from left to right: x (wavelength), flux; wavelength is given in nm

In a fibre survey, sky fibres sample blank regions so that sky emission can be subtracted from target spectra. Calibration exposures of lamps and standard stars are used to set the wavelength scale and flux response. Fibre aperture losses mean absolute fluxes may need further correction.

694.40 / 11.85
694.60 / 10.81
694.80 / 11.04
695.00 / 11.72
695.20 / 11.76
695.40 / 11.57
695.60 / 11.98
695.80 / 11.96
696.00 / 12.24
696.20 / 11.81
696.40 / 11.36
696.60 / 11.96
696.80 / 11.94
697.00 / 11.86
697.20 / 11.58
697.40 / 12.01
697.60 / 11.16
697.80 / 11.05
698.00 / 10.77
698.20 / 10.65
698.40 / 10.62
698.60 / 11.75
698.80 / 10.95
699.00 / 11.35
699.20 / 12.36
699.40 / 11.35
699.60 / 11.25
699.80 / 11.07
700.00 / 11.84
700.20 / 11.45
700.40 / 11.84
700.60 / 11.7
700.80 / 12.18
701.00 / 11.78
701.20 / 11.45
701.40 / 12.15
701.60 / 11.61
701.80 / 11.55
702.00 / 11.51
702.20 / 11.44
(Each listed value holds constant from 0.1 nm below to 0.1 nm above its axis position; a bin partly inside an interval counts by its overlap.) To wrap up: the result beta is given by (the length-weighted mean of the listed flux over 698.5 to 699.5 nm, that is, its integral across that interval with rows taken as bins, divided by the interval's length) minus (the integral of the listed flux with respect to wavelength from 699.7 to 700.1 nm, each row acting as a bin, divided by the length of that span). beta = 0.10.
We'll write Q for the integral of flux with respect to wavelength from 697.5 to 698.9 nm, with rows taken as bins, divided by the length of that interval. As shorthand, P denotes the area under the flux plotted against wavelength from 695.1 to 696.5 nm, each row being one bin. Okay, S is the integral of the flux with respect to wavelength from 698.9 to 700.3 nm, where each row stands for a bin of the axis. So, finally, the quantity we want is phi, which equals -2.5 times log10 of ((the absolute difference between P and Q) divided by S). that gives 1.16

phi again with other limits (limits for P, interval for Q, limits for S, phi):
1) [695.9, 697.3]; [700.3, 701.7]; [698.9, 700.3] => 1.33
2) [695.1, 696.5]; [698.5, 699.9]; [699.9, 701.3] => 1.27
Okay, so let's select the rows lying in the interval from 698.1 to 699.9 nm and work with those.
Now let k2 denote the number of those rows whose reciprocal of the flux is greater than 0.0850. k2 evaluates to 8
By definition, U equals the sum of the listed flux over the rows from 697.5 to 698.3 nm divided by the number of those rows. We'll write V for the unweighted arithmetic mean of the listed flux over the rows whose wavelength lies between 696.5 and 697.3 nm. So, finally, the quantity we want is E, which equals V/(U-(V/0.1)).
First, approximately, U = 10.9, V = 11.8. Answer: -0.1102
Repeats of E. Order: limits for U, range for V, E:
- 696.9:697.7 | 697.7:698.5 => -0.1121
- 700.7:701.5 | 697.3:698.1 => -0.1118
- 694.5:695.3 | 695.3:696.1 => -0.1105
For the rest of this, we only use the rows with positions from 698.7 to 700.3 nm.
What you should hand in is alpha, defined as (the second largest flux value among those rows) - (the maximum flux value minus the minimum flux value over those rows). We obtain 10.4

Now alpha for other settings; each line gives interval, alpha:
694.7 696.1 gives 10.8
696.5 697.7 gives 11.1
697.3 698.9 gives 10.4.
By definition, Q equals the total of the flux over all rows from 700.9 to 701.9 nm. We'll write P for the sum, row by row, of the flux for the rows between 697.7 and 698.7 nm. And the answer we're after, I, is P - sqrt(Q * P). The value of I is -1.8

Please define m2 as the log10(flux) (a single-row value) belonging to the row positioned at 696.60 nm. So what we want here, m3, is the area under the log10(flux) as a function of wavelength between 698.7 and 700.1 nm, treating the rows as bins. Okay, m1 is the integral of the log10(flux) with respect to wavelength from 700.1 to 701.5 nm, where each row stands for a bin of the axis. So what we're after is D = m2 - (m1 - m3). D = 1.06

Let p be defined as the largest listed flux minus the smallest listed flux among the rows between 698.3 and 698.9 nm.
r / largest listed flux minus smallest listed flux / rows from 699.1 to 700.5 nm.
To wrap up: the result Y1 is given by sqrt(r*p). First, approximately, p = 1.1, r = 1.3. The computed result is 1.21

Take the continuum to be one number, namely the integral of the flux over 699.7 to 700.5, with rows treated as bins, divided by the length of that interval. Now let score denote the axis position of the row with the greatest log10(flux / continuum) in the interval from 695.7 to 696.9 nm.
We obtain 696.00 nm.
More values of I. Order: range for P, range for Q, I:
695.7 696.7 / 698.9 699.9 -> 1.0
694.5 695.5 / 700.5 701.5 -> -1.2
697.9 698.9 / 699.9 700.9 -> -2.1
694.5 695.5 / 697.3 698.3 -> 0.6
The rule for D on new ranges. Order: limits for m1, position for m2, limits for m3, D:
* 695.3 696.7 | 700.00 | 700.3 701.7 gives 1.07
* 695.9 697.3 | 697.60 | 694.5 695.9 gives 1.03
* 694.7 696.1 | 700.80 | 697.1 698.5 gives 1.05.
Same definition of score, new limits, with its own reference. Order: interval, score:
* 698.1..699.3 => 699.20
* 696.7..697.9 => 697.40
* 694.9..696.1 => 696.00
